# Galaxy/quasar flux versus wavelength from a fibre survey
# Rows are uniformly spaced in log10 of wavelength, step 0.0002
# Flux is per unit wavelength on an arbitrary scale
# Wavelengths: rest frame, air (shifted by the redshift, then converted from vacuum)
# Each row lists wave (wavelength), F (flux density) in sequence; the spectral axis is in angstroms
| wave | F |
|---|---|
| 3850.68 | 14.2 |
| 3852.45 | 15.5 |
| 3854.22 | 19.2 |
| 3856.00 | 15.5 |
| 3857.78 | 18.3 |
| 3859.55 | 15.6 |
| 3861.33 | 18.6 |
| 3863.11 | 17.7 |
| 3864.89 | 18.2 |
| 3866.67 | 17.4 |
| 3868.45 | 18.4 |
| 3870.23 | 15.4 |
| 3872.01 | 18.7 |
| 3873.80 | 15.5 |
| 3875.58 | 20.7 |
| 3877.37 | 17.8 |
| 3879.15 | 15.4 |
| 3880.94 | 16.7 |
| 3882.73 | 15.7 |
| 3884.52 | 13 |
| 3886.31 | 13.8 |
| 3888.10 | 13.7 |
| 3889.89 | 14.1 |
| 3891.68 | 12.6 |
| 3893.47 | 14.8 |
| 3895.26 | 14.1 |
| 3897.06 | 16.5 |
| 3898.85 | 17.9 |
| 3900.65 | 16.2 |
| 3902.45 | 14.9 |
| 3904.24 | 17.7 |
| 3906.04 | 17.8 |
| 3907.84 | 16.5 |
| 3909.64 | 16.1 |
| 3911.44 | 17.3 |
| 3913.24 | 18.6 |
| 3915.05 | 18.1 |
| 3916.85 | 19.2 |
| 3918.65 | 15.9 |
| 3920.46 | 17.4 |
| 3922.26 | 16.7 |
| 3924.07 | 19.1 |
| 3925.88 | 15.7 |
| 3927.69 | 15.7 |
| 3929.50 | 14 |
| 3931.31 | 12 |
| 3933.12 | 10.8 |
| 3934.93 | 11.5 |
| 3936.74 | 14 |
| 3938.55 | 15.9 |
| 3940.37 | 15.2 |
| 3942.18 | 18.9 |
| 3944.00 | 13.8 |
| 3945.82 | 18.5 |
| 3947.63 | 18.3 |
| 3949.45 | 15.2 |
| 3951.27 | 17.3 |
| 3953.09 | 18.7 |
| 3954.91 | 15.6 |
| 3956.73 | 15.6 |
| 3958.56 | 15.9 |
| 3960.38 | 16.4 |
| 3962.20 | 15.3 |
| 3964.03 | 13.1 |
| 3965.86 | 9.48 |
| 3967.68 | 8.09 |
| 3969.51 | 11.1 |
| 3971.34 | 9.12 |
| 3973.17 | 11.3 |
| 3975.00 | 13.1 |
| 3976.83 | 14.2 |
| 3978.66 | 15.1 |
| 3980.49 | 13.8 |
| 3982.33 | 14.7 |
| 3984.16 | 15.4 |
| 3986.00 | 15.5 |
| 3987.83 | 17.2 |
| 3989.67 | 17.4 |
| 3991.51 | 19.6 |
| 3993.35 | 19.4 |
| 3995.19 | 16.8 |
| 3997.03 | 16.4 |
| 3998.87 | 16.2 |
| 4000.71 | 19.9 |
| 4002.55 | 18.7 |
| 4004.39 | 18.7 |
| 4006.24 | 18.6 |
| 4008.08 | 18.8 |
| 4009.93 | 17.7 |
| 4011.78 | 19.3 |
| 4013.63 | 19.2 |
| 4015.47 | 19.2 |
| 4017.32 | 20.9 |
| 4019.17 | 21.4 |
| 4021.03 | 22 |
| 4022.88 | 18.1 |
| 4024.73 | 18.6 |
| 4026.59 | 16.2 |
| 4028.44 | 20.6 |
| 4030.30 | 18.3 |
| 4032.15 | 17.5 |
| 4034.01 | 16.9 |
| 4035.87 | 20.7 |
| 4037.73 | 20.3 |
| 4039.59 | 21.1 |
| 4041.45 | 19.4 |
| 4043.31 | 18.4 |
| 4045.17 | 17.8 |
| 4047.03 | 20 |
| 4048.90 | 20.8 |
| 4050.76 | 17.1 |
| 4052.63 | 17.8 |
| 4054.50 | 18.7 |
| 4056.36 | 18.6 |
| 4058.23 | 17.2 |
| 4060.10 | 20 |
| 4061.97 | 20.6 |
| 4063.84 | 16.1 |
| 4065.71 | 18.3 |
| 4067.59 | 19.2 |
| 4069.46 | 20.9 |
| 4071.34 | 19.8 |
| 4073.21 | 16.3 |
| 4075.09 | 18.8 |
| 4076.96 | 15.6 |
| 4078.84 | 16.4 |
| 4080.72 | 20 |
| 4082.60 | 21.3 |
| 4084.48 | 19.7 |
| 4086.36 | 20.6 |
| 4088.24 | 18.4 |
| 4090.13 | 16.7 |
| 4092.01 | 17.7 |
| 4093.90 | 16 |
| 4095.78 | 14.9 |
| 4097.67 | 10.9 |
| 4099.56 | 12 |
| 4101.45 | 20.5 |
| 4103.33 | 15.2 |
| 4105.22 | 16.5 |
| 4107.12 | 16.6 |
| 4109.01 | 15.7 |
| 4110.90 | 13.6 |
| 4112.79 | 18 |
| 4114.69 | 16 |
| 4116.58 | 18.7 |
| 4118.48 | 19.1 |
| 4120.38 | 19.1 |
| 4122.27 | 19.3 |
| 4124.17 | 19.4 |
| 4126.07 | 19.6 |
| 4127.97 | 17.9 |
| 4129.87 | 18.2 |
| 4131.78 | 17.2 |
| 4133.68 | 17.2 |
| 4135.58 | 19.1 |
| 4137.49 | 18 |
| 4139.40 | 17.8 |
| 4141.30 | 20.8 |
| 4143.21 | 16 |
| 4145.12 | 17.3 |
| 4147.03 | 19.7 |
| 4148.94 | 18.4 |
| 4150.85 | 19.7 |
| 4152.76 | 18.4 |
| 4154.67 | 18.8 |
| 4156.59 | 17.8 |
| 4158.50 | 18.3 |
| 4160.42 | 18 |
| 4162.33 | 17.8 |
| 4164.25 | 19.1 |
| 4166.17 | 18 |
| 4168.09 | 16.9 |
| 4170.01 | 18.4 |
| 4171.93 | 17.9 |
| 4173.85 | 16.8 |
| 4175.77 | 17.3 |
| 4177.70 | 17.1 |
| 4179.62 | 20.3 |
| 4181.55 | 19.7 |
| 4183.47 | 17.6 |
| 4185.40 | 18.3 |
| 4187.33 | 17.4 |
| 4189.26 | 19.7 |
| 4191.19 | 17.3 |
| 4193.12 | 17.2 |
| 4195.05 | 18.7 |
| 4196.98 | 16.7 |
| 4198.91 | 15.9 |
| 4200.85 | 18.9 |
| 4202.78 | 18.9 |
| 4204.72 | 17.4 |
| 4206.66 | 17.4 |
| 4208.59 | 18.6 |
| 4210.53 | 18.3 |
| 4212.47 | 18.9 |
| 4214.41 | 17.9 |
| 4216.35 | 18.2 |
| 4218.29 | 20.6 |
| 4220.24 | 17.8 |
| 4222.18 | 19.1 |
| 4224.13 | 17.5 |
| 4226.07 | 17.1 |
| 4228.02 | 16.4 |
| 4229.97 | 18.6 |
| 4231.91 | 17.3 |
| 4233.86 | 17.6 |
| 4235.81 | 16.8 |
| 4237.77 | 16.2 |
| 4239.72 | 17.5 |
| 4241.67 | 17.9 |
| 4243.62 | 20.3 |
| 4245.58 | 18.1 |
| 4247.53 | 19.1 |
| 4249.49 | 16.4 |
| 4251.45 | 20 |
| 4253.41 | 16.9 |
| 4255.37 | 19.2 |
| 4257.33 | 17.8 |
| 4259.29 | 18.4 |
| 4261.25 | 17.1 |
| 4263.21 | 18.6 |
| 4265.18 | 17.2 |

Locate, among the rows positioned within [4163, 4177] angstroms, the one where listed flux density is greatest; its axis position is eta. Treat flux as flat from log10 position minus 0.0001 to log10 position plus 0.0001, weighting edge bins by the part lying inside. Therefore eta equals 4164.25 angstroms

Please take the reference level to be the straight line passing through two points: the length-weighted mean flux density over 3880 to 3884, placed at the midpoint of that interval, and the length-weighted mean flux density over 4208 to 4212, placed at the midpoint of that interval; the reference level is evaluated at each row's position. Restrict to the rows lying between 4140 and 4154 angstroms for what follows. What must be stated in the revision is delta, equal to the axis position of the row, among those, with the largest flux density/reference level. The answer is 4141.30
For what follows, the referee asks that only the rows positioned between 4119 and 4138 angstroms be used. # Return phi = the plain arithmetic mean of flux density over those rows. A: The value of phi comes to 18.5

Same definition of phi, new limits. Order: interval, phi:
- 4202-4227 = 18.3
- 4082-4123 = 17.1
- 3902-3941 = 15.9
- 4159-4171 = 18.0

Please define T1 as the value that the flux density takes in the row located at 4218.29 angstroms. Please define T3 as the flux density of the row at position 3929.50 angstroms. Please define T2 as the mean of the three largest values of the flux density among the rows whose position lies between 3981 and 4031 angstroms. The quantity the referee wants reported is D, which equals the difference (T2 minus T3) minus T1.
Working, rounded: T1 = 20.6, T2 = 21.4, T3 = 14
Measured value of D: -13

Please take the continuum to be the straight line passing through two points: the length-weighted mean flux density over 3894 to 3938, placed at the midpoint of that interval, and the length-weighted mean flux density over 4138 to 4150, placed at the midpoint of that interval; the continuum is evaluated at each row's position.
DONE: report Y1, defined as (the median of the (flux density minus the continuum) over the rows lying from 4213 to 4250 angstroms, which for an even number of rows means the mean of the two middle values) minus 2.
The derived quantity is -3.4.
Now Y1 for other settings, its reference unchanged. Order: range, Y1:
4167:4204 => -3.1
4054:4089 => -0.7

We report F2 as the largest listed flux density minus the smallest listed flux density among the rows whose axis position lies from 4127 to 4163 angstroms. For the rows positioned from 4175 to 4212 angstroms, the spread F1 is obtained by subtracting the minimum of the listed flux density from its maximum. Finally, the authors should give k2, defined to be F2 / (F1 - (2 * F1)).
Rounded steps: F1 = 4.4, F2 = 4.8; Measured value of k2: -1.1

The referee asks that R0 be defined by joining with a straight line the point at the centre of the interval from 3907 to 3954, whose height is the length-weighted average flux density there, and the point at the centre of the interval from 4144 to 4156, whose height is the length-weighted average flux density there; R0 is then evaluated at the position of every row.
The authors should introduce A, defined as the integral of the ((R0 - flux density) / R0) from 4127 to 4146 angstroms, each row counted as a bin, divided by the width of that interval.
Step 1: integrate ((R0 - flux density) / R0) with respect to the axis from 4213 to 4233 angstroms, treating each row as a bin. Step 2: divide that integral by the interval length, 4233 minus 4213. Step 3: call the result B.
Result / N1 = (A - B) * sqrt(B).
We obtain -0.012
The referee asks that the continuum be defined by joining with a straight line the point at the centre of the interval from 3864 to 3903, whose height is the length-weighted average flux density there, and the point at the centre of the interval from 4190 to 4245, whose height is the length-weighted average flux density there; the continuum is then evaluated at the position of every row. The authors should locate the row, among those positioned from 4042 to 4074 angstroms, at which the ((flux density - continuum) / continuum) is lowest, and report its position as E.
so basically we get 4063.84 angstroms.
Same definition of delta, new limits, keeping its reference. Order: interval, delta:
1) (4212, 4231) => 4218.29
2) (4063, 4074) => 4069.46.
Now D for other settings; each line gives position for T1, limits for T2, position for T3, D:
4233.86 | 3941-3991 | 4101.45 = -19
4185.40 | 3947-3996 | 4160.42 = -17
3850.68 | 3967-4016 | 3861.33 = -13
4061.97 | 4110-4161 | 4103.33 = -16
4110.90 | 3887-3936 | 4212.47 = -14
